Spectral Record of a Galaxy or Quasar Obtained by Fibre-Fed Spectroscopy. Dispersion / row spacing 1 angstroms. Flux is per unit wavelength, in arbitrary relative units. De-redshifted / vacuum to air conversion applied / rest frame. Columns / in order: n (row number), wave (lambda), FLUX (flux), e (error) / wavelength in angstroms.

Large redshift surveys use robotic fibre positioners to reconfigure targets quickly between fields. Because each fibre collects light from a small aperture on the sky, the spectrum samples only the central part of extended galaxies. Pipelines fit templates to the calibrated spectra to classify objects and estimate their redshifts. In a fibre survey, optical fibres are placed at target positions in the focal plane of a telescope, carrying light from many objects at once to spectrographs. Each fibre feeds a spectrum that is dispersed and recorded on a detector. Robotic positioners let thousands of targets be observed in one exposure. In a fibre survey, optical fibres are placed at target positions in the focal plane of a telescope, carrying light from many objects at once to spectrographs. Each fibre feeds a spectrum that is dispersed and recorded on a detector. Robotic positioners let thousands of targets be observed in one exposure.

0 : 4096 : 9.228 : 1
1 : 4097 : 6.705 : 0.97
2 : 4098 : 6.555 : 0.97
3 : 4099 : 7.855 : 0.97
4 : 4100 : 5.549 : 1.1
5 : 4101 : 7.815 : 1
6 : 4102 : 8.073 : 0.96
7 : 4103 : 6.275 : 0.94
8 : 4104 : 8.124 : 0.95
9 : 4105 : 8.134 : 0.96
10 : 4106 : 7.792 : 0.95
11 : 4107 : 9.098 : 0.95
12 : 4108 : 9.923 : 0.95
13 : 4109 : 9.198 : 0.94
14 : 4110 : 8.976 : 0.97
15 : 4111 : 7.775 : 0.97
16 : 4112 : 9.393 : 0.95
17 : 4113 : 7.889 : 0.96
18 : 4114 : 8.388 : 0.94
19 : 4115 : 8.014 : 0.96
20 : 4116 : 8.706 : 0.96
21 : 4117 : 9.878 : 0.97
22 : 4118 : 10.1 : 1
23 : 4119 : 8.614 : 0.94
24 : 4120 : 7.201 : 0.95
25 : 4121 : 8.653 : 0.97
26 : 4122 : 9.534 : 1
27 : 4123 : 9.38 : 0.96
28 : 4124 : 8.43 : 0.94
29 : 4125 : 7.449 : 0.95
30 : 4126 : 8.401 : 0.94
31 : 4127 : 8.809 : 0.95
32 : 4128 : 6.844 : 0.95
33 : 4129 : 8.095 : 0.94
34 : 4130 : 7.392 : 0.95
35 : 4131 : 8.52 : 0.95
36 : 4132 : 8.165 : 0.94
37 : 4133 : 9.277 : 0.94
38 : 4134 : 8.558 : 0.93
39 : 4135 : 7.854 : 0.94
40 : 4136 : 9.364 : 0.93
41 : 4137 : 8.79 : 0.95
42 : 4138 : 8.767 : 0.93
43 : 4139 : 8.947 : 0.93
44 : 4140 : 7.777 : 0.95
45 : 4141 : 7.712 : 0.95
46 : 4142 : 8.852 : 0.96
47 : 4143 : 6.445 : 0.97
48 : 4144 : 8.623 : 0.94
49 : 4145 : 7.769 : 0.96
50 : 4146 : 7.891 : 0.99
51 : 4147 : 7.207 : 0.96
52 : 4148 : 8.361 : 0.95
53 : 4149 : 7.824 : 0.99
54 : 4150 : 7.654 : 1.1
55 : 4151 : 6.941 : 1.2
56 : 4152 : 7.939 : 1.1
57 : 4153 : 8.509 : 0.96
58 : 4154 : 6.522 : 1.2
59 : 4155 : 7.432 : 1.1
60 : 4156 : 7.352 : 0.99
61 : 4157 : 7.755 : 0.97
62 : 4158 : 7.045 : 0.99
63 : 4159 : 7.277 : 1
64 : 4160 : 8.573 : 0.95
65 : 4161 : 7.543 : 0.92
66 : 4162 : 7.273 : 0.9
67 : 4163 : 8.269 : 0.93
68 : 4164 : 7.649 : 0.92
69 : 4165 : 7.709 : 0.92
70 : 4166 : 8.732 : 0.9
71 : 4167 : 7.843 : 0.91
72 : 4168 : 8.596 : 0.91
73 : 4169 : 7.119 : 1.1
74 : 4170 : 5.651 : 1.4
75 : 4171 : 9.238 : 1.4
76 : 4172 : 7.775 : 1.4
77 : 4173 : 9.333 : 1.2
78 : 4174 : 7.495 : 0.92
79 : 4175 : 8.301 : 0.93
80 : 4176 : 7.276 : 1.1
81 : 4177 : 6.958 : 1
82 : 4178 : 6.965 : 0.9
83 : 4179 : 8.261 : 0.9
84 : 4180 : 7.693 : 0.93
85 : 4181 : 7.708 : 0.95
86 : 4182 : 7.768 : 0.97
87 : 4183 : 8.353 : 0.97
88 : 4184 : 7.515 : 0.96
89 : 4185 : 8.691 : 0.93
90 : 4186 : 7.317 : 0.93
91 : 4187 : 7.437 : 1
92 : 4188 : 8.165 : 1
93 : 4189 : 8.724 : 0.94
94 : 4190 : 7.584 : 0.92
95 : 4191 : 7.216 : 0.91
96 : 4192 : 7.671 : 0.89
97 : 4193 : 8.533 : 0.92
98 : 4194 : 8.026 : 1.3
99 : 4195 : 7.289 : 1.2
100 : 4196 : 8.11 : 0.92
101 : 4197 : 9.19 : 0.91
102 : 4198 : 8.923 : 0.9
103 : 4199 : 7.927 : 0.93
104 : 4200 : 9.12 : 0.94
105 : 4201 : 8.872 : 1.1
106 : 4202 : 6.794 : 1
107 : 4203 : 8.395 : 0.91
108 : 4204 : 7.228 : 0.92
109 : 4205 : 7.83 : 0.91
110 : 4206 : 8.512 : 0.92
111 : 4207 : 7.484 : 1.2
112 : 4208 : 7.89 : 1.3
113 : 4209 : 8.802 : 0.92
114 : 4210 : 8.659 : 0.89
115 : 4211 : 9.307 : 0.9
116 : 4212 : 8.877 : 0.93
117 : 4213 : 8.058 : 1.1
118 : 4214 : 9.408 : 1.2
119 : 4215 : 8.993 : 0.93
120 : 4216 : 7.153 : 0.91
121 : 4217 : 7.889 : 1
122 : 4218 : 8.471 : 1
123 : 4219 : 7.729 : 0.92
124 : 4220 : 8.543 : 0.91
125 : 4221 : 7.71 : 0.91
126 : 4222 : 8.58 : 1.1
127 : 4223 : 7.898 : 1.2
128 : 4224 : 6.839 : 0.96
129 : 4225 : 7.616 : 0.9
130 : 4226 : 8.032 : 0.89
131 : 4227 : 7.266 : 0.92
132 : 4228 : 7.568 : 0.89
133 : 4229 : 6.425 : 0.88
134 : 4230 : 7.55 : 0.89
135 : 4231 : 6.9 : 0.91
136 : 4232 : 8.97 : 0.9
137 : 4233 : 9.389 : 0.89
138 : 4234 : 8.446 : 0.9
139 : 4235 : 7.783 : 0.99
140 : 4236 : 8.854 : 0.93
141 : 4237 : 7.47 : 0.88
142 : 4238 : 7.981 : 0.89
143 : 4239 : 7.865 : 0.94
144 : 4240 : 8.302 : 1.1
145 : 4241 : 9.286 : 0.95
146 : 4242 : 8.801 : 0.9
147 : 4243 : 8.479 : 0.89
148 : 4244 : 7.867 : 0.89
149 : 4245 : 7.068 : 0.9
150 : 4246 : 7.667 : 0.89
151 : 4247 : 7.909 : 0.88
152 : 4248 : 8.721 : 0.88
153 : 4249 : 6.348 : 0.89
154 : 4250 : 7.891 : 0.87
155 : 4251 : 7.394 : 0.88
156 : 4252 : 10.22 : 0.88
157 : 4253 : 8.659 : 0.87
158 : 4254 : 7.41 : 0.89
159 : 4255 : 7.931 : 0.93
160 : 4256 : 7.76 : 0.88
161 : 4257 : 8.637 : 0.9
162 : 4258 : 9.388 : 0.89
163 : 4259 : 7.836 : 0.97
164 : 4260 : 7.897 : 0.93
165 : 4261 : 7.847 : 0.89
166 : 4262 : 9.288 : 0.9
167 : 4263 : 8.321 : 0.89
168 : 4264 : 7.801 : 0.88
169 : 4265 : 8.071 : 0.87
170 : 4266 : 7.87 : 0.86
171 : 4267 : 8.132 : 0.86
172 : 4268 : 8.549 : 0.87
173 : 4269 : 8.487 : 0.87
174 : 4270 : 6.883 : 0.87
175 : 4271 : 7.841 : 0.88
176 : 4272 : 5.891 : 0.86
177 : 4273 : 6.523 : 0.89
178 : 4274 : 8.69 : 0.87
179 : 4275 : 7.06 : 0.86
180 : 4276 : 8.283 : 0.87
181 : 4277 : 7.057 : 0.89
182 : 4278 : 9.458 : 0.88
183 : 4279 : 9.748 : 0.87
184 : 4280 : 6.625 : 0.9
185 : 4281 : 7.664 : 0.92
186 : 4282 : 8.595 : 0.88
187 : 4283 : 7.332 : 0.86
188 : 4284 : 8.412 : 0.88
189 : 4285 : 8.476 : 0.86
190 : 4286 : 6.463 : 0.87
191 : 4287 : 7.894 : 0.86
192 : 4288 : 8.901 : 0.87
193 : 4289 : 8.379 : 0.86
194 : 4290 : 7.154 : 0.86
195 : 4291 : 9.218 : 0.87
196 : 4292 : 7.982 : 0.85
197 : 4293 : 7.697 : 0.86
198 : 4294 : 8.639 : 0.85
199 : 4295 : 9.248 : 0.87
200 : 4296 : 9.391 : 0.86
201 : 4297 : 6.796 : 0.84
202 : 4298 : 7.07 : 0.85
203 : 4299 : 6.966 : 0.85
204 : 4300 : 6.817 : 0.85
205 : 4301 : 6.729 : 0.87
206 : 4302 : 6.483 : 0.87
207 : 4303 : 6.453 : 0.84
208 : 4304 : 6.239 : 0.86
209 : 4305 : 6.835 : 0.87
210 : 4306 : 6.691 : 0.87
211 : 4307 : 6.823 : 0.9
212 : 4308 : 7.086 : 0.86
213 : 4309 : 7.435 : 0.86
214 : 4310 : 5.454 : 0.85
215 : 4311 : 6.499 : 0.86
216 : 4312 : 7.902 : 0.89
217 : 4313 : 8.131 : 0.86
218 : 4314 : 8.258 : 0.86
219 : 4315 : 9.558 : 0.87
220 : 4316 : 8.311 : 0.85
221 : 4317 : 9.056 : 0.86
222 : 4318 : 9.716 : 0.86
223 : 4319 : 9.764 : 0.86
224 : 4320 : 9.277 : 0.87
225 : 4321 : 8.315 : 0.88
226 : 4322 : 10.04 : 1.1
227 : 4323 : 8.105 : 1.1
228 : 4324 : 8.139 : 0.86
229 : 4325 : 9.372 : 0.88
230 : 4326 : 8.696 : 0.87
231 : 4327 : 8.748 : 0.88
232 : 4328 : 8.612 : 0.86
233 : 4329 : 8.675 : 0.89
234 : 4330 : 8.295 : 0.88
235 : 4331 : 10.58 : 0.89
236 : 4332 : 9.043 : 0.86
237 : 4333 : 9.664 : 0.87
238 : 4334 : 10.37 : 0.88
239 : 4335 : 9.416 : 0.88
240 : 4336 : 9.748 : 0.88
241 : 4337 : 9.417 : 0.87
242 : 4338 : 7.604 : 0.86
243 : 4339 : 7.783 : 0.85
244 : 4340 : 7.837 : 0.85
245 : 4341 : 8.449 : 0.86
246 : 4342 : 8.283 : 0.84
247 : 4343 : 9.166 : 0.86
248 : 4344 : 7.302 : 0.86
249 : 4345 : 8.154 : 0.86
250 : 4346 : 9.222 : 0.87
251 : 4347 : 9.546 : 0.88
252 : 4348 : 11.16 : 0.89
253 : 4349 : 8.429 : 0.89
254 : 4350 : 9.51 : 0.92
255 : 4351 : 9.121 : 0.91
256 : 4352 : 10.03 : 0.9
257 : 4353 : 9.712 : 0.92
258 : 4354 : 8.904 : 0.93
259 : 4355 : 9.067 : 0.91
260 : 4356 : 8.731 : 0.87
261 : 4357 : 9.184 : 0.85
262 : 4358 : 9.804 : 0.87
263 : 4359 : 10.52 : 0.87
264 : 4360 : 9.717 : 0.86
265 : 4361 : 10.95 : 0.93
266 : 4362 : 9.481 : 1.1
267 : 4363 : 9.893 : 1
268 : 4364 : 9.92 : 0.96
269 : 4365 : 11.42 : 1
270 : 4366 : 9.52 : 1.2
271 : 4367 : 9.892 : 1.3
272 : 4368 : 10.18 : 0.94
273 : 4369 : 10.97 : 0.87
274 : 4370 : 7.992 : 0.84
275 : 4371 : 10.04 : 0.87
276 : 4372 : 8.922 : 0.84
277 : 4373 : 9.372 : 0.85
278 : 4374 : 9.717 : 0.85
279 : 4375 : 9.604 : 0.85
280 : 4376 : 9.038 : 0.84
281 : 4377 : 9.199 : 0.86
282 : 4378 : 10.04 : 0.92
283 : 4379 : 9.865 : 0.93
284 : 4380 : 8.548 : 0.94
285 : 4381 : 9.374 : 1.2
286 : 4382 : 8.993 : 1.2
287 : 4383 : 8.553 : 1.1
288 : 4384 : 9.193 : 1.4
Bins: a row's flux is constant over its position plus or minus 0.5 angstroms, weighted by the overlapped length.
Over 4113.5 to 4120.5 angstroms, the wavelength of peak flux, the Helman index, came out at 4118 angstroms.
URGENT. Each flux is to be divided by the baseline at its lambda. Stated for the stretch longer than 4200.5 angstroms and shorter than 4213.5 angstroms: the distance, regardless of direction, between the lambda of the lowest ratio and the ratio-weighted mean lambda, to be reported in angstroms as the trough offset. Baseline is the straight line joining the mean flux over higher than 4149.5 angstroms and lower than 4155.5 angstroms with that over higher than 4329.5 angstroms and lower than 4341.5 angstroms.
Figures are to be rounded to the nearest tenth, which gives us 5.1 angstroms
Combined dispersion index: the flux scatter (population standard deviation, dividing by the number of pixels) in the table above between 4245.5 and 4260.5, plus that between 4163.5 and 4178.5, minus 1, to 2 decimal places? 0.82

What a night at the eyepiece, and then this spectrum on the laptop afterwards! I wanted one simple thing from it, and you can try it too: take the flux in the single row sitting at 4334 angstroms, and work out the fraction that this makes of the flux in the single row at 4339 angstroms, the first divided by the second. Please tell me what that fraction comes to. 1.33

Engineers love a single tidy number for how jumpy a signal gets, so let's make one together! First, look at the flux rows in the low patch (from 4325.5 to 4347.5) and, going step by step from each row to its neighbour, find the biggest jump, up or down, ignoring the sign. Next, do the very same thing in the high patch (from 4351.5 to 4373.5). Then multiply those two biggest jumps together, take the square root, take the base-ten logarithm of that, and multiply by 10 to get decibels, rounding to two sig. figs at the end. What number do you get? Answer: 4.2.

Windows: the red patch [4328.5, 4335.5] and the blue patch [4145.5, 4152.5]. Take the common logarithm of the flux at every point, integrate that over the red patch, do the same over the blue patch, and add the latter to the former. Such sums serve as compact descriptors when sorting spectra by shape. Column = 13.0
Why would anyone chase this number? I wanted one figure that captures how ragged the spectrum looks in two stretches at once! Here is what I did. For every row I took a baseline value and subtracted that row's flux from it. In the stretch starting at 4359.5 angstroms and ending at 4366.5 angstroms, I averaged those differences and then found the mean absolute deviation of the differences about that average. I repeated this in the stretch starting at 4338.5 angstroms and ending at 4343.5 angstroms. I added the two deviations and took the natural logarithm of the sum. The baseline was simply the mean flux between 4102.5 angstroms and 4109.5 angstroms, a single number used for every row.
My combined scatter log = 0.007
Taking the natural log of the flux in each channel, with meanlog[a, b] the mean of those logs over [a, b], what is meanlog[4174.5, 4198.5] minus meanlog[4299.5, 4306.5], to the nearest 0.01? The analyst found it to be 0.18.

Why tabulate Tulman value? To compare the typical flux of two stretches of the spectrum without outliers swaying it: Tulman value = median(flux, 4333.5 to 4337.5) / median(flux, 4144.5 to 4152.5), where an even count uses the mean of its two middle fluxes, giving 1.23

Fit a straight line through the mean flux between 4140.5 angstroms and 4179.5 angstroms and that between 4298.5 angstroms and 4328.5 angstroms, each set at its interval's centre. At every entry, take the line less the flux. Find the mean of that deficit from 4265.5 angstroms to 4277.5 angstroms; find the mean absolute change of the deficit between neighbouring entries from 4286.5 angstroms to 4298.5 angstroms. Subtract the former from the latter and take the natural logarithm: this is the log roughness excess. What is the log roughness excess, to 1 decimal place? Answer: -0.3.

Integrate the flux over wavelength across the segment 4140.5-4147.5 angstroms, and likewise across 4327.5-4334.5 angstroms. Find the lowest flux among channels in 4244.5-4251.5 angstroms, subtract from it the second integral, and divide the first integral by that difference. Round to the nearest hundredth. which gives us -0.93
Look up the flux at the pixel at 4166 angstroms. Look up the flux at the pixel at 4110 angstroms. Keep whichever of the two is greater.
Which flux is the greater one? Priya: 8.98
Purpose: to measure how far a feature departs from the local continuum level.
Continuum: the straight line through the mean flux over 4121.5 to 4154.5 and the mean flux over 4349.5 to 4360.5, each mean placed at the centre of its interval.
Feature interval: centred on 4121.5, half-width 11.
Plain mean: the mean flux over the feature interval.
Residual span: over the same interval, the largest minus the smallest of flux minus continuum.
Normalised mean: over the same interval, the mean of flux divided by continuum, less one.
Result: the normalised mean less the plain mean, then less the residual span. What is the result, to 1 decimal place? -11.7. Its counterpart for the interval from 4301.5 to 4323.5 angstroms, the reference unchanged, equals -12.5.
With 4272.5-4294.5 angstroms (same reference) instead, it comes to -11.5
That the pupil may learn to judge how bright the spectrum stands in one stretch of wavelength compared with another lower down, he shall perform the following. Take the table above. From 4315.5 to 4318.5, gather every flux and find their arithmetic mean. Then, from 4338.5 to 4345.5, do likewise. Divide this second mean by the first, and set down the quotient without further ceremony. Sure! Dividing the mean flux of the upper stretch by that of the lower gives 0.90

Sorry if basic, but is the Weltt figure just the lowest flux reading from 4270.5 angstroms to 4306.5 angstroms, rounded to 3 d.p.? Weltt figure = 5.891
